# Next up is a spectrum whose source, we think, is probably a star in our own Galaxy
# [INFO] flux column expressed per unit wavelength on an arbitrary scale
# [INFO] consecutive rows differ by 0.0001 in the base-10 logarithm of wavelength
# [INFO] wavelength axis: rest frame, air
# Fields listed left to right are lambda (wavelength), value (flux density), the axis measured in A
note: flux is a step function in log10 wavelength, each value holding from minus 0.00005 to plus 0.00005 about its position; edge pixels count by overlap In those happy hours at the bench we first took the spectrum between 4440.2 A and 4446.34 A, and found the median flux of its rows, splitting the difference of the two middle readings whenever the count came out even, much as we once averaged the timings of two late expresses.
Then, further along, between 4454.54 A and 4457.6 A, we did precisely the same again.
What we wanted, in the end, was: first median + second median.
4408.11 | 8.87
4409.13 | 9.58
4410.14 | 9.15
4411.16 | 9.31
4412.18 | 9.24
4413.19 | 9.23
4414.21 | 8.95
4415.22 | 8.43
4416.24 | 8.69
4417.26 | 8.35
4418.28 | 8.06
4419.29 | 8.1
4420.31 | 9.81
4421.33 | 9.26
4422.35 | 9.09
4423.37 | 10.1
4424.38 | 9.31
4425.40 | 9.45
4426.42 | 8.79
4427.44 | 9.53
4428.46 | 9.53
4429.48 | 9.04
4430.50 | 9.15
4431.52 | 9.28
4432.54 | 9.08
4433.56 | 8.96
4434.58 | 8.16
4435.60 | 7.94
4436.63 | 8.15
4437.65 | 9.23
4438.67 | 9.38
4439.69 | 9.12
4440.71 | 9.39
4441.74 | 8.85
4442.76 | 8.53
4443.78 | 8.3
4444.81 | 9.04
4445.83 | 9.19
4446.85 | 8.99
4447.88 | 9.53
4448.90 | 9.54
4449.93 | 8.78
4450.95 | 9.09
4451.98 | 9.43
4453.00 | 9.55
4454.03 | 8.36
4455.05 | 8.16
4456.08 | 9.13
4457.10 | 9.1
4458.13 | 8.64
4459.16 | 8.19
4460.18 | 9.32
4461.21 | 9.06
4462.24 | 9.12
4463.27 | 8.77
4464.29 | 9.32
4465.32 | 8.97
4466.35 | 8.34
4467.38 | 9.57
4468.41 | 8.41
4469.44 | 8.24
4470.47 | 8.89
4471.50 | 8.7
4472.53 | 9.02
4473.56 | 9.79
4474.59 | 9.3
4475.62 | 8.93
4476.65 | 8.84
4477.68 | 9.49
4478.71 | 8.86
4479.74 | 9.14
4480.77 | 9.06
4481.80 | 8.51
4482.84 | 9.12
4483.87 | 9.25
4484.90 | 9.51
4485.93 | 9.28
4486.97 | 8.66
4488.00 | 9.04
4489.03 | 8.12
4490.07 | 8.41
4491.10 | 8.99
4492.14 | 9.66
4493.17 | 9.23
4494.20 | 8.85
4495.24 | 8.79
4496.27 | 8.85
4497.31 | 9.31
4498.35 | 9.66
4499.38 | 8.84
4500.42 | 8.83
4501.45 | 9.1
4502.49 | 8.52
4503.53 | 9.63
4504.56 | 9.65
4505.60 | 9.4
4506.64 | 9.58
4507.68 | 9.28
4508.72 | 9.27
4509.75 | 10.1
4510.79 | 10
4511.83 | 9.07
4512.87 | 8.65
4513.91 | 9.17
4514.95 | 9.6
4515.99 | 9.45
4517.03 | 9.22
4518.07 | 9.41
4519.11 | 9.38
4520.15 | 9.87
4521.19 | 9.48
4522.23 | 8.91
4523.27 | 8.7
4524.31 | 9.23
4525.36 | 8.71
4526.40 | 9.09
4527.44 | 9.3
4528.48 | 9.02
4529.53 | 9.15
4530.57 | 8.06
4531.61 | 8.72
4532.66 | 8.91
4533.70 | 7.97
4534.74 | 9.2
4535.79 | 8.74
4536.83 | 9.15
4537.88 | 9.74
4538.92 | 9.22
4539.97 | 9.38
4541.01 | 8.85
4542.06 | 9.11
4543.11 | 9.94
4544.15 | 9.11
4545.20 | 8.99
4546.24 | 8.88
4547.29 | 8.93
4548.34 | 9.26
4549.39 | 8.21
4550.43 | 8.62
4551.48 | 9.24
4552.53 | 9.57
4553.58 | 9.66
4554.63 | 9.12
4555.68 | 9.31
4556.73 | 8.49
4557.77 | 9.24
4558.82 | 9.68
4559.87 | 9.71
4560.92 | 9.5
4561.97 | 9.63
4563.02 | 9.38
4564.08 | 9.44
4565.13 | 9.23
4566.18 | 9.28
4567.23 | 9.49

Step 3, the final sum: 18.0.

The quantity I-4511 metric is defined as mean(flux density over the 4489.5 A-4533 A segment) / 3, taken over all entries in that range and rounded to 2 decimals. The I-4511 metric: 3.06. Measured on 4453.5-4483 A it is 2.97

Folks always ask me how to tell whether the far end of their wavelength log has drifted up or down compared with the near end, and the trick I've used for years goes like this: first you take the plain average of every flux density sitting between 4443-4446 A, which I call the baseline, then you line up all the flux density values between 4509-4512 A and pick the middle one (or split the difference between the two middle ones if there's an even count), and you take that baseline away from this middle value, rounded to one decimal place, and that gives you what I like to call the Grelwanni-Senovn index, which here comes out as 1.2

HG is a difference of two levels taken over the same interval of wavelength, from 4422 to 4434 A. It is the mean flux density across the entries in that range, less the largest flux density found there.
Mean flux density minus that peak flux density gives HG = -0.82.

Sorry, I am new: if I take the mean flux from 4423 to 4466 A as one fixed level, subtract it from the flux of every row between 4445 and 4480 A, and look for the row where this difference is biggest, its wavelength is 4473.56 A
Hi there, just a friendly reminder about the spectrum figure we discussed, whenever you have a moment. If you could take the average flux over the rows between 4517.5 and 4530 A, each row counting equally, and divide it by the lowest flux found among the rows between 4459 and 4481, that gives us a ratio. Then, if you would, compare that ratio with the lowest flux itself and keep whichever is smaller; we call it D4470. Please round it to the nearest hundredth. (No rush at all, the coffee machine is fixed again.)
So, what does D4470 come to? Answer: 1.12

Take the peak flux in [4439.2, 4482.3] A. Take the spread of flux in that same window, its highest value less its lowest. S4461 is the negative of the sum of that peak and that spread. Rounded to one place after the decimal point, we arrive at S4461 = -11.4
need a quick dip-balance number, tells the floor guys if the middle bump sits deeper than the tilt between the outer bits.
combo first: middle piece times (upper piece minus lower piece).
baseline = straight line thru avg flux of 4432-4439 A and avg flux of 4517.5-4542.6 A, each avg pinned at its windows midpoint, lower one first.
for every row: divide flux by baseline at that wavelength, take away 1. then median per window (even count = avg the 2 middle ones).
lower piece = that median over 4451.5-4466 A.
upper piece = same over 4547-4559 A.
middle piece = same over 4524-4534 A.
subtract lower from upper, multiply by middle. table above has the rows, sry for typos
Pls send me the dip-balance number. 0.0002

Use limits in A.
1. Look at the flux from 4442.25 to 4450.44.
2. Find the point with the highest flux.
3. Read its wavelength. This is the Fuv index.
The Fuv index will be 4448.90 A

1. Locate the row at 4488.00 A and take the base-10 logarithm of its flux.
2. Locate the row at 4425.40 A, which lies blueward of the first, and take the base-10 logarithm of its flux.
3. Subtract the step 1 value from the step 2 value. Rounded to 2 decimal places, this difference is 0.02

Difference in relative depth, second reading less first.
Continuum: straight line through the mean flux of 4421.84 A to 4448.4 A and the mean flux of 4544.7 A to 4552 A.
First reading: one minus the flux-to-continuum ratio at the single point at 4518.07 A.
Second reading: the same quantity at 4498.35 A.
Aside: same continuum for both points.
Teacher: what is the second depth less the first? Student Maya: -0.02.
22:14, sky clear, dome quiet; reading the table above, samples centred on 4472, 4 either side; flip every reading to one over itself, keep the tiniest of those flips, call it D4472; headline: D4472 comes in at 0.102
